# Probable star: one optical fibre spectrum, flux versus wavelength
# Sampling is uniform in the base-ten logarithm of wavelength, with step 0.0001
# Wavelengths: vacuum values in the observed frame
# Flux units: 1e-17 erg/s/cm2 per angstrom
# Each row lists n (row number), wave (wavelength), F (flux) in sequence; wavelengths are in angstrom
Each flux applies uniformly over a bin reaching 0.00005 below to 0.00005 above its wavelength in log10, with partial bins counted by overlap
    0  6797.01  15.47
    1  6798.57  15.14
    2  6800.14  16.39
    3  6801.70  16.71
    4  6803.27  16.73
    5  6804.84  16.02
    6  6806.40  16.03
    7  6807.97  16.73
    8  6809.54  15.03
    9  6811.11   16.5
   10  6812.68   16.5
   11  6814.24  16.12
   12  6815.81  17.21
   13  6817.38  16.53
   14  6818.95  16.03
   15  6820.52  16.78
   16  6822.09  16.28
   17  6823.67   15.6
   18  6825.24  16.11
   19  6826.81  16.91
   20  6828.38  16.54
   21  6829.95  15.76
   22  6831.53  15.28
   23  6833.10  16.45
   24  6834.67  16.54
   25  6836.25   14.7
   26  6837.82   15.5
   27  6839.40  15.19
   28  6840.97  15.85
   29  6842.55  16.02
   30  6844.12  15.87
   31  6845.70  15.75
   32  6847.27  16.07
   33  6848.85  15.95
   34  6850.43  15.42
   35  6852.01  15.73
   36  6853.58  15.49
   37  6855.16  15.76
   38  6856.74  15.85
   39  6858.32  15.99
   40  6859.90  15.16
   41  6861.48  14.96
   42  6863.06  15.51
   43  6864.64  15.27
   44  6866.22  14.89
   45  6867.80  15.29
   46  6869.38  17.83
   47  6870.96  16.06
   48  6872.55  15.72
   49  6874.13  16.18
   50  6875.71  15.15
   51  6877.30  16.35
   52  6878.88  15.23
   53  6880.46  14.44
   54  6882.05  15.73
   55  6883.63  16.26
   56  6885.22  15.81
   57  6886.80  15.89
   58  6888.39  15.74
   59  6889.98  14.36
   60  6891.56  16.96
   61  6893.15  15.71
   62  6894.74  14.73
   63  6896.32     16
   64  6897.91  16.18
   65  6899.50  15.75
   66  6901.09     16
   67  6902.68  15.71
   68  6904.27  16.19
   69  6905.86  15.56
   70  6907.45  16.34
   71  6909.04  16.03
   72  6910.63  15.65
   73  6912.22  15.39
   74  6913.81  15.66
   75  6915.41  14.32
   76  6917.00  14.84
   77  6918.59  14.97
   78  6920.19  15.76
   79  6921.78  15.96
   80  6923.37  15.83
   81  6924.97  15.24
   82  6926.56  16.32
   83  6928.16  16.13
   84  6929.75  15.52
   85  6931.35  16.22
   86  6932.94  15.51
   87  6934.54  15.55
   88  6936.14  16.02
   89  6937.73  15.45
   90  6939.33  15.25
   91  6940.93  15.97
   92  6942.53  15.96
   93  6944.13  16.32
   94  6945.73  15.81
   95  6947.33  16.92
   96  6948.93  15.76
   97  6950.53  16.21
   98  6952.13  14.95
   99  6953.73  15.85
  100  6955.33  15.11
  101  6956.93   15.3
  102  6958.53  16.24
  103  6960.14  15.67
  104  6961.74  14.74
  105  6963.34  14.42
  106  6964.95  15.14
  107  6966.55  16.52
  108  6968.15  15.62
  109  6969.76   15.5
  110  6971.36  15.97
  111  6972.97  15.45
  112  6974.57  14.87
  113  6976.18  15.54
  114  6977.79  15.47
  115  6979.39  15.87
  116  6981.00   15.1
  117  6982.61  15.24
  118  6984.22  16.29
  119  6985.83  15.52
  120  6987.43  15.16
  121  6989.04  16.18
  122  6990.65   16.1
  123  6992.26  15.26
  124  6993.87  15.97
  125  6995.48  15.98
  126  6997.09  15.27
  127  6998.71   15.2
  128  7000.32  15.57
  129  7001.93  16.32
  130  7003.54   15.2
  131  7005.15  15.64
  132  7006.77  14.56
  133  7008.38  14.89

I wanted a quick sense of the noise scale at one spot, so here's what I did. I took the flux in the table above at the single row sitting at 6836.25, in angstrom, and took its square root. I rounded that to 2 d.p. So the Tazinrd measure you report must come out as 3.83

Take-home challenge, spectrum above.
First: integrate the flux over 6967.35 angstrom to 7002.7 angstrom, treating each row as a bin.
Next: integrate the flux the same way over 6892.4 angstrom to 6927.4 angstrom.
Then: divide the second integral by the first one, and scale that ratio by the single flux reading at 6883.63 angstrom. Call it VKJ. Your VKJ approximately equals 16.1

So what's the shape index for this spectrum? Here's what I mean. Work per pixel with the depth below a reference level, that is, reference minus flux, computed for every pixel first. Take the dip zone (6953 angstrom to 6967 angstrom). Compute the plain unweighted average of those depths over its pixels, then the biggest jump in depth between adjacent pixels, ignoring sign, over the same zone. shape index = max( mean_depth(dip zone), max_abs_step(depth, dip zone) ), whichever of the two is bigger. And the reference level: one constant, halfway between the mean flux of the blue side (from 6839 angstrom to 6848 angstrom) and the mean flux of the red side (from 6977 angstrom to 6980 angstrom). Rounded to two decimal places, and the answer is 1.38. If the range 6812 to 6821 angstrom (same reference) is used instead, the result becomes 1.09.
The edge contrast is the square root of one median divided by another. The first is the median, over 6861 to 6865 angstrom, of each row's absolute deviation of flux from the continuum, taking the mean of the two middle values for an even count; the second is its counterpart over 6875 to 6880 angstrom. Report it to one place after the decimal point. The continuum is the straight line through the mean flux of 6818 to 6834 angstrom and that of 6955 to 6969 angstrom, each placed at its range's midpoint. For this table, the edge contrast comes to 1.0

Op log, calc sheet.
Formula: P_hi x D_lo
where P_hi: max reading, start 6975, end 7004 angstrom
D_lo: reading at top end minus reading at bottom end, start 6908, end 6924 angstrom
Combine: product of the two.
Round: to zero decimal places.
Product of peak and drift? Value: -3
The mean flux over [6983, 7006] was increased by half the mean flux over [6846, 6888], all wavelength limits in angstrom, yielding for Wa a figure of 23.5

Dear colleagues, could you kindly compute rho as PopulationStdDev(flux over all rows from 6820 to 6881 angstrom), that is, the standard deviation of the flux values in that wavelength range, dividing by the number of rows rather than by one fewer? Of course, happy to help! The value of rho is 0.646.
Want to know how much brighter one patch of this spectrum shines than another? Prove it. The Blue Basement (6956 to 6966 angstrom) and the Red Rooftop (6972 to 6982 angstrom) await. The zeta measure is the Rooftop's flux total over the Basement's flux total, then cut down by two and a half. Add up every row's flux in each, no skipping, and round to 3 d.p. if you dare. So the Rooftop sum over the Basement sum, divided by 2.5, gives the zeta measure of 0.403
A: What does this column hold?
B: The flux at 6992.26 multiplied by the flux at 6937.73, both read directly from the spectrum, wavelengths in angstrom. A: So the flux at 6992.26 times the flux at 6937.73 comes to 236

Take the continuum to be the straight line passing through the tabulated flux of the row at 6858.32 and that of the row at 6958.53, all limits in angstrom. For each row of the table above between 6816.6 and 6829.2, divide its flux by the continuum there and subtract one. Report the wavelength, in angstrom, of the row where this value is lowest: 6823.67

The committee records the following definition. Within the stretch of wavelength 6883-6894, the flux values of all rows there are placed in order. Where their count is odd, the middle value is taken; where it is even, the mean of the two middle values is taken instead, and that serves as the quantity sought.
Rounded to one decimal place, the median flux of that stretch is 15.8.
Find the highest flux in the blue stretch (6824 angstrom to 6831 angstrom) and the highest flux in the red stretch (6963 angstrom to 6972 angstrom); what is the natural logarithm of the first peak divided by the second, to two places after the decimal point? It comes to 0.02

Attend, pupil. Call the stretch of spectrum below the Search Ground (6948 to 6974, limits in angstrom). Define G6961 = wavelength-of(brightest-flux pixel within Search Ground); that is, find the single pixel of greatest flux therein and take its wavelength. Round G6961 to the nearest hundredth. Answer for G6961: 6966.55 angstrom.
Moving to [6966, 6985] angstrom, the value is 6966.55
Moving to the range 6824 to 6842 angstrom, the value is 6826.81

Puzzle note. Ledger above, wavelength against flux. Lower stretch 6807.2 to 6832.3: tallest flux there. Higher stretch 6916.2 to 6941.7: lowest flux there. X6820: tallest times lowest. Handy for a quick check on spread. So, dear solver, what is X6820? 255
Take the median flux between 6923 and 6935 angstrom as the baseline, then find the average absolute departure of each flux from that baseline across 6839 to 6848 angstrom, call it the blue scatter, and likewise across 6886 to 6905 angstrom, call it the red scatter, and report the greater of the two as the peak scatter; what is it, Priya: 0.46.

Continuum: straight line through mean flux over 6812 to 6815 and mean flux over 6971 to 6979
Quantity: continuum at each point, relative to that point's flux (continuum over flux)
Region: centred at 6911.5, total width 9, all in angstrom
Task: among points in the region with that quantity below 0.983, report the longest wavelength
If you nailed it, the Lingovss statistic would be 6907.45 angstrom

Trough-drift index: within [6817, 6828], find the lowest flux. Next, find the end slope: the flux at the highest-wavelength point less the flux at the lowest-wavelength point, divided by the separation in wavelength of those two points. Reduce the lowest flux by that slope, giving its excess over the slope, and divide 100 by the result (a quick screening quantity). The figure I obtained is 6.43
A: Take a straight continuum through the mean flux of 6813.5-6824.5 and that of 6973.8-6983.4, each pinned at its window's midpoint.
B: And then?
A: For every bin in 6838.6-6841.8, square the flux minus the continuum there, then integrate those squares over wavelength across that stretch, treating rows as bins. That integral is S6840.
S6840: 2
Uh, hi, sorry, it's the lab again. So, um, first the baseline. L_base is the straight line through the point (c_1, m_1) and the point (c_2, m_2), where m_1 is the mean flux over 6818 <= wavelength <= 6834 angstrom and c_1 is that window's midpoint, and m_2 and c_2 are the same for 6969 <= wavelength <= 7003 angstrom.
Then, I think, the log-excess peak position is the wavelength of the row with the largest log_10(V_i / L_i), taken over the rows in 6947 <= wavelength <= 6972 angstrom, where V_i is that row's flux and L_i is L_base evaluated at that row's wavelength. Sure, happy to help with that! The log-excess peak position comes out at 6947.33 angstrom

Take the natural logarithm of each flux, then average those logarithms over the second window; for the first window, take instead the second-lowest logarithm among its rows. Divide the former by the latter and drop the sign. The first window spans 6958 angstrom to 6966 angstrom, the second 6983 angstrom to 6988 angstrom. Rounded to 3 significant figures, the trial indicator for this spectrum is 1.02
